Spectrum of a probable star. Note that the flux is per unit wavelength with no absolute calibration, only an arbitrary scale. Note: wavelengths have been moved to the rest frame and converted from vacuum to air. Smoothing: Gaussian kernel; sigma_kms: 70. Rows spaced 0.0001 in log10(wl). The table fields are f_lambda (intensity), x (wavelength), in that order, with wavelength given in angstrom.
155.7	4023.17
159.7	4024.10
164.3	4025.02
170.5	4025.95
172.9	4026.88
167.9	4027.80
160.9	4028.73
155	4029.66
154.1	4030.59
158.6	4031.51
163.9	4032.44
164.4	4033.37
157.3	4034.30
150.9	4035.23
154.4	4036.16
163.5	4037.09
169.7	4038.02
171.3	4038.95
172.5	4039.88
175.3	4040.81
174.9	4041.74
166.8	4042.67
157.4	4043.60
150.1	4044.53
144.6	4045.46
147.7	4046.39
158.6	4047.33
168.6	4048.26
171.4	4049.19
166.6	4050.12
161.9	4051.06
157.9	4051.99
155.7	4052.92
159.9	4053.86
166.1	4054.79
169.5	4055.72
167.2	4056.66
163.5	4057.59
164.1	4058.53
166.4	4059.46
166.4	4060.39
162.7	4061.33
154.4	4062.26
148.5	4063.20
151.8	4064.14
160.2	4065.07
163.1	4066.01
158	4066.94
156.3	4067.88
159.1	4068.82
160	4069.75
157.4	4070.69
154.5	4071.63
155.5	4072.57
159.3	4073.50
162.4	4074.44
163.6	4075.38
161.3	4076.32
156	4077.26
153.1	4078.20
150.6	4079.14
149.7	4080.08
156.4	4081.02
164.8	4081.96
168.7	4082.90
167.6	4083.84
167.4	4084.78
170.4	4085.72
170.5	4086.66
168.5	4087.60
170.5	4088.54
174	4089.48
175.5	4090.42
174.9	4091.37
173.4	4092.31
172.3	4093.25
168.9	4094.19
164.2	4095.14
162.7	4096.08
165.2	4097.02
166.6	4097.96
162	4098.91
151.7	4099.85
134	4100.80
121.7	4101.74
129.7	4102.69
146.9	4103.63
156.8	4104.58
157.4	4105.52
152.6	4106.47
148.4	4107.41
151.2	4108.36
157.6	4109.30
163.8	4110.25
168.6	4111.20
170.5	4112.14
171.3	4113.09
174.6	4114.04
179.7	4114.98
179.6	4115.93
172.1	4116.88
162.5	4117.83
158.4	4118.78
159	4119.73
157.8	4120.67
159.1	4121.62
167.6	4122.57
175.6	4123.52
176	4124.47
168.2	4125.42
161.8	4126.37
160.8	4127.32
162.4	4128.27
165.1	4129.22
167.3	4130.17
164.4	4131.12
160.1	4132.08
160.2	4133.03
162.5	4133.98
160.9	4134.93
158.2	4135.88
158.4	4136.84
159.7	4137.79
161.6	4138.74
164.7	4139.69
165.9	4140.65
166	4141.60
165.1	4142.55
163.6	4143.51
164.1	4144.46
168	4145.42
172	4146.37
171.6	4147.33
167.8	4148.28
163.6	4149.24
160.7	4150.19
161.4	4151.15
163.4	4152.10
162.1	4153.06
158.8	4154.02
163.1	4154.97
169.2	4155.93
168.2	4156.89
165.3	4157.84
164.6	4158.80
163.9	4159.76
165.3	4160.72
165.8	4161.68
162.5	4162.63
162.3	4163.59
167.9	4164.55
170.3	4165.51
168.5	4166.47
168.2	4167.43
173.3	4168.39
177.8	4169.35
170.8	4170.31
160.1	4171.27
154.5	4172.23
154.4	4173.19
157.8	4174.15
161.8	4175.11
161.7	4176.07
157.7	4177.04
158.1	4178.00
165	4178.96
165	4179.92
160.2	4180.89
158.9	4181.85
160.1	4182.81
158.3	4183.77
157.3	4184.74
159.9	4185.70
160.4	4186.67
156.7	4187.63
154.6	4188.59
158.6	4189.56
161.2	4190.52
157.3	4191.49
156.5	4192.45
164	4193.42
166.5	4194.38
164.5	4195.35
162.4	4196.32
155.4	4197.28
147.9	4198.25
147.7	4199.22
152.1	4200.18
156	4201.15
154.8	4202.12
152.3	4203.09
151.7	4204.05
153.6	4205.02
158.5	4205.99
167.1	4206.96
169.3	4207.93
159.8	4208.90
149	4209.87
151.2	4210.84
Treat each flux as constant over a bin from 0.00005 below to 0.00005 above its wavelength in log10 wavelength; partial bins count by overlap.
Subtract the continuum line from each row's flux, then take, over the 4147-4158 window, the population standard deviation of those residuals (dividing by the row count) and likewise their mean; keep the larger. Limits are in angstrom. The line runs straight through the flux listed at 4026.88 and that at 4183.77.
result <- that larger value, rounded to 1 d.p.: 3.7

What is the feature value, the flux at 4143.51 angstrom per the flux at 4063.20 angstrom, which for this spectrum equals 1.10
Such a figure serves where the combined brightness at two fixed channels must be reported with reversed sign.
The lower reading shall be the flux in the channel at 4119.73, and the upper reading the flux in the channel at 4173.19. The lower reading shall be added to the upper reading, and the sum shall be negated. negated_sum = -313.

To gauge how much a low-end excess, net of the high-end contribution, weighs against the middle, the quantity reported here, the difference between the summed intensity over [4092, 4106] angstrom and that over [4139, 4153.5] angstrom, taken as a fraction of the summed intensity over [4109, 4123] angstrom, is -0.06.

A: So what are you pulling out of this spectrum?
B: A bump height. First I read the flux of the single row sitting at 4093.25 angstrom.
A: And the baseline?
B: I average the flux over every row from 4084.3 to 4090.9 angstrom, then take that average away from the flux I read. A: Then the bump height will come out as 1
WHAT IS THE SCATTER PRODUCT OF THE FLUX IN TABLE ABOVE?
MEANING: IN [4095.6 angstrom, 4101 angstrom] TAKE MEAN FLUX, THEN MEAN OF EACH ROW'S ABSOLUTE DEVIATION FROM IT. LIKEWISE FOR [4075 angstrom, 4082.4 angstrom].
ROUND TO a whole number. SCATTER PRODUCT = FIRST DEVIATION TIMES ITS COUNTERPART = 45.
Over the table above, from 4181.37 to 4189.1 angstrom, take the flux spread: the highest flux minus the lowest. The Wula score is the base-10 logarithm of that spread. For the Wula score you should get 0.76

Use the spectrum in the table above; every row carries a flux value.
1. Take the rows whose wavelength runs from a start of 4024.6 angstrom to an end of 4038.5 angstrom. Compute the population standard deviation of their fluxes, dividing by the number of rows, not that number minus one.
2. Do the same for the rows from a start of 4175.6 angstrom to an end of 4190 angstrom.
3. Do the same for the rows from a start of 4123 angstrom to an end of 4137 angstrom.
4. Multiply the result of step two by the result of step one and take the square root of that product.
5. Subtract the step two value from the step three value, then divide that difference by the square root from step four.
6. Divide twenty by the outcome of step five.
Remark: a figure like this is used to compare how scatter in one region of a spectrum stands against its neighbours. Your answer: 32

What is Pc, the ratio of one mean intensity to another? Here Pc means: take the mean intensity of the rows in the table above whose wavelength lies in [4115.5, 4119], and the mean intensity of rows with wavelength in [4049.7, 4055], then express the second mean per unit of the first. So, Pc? 0.96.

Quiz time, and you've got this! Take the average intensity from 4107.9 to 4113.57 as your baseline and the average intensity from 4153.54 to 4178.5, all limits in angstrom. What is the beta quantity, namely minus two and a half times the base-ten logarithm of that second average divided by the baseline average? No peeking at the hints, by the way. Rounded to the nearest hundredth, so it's 0.00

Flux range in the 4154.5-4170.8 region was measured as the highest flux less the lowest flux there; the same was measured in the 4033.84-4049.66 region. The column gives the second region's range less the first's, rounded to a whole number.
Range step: 15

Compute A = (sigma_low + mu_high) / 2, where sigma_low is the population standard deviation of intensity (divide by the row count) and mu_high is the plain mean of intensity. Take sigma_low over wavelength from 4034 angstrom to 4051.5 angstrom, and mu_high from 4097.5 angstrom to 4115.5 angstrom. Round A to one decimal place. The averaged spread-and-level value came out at 82.7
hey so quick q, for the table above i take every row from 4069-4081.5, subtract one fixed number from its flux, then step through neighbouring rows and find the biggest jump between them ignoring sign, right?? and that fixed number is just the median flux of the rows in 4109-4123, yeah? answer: 6.7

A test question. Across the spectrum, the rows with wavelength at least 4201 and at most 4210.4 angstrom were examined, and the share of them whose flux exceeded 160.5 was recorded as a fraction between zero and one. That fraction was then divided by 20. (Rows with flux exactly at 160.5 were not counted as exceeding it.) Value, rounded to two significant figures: 0.010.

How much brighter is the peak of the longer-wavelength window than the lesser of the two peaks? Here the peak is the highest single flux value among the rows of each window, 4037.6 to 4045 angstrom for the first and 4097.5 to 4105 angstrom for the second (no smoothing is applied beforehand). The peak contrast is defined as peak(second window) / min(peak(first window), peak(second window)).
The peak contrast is 1.00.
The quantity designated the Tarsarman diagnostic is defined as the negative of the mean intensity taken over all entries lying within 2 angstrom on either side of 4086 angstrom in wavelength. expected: -169.2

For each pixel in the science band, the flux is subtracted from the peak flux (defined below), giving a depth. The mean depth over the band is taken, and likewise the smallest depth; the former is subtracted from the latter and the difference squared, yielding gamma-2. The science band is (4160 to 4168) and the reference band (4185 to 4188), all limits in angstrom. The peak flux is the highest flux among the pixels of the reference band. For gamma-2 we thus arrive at 16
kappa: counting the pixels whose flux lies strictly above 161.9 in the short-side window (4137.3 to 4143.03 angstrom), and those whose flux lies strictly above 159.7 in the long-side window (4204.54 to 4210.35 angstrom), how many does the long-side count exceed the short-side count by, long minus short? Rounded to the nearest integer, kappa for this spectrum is -1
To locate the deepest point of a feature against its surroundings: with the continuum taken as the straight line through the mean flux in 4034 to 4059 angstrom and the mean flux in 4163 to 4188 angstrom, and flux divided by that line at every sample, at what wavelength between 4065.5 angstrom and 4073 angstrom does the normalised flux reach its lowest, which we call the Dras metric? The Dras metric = 4071.63 angstrom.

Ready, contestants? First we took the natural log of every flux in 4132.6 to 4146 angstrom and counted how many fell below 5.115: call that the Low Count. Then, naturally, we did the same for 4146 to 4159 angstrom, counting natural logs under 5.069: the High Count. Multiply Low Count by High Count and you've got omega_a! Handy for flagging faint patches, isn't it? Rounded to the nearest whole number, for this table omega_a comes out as 13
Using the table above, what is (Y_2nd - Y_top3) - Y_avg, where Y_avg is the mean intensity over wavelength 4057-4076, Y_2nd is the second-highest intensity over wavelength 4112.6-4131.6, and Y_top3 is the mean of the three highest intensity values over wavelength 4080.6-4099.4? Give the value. -155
